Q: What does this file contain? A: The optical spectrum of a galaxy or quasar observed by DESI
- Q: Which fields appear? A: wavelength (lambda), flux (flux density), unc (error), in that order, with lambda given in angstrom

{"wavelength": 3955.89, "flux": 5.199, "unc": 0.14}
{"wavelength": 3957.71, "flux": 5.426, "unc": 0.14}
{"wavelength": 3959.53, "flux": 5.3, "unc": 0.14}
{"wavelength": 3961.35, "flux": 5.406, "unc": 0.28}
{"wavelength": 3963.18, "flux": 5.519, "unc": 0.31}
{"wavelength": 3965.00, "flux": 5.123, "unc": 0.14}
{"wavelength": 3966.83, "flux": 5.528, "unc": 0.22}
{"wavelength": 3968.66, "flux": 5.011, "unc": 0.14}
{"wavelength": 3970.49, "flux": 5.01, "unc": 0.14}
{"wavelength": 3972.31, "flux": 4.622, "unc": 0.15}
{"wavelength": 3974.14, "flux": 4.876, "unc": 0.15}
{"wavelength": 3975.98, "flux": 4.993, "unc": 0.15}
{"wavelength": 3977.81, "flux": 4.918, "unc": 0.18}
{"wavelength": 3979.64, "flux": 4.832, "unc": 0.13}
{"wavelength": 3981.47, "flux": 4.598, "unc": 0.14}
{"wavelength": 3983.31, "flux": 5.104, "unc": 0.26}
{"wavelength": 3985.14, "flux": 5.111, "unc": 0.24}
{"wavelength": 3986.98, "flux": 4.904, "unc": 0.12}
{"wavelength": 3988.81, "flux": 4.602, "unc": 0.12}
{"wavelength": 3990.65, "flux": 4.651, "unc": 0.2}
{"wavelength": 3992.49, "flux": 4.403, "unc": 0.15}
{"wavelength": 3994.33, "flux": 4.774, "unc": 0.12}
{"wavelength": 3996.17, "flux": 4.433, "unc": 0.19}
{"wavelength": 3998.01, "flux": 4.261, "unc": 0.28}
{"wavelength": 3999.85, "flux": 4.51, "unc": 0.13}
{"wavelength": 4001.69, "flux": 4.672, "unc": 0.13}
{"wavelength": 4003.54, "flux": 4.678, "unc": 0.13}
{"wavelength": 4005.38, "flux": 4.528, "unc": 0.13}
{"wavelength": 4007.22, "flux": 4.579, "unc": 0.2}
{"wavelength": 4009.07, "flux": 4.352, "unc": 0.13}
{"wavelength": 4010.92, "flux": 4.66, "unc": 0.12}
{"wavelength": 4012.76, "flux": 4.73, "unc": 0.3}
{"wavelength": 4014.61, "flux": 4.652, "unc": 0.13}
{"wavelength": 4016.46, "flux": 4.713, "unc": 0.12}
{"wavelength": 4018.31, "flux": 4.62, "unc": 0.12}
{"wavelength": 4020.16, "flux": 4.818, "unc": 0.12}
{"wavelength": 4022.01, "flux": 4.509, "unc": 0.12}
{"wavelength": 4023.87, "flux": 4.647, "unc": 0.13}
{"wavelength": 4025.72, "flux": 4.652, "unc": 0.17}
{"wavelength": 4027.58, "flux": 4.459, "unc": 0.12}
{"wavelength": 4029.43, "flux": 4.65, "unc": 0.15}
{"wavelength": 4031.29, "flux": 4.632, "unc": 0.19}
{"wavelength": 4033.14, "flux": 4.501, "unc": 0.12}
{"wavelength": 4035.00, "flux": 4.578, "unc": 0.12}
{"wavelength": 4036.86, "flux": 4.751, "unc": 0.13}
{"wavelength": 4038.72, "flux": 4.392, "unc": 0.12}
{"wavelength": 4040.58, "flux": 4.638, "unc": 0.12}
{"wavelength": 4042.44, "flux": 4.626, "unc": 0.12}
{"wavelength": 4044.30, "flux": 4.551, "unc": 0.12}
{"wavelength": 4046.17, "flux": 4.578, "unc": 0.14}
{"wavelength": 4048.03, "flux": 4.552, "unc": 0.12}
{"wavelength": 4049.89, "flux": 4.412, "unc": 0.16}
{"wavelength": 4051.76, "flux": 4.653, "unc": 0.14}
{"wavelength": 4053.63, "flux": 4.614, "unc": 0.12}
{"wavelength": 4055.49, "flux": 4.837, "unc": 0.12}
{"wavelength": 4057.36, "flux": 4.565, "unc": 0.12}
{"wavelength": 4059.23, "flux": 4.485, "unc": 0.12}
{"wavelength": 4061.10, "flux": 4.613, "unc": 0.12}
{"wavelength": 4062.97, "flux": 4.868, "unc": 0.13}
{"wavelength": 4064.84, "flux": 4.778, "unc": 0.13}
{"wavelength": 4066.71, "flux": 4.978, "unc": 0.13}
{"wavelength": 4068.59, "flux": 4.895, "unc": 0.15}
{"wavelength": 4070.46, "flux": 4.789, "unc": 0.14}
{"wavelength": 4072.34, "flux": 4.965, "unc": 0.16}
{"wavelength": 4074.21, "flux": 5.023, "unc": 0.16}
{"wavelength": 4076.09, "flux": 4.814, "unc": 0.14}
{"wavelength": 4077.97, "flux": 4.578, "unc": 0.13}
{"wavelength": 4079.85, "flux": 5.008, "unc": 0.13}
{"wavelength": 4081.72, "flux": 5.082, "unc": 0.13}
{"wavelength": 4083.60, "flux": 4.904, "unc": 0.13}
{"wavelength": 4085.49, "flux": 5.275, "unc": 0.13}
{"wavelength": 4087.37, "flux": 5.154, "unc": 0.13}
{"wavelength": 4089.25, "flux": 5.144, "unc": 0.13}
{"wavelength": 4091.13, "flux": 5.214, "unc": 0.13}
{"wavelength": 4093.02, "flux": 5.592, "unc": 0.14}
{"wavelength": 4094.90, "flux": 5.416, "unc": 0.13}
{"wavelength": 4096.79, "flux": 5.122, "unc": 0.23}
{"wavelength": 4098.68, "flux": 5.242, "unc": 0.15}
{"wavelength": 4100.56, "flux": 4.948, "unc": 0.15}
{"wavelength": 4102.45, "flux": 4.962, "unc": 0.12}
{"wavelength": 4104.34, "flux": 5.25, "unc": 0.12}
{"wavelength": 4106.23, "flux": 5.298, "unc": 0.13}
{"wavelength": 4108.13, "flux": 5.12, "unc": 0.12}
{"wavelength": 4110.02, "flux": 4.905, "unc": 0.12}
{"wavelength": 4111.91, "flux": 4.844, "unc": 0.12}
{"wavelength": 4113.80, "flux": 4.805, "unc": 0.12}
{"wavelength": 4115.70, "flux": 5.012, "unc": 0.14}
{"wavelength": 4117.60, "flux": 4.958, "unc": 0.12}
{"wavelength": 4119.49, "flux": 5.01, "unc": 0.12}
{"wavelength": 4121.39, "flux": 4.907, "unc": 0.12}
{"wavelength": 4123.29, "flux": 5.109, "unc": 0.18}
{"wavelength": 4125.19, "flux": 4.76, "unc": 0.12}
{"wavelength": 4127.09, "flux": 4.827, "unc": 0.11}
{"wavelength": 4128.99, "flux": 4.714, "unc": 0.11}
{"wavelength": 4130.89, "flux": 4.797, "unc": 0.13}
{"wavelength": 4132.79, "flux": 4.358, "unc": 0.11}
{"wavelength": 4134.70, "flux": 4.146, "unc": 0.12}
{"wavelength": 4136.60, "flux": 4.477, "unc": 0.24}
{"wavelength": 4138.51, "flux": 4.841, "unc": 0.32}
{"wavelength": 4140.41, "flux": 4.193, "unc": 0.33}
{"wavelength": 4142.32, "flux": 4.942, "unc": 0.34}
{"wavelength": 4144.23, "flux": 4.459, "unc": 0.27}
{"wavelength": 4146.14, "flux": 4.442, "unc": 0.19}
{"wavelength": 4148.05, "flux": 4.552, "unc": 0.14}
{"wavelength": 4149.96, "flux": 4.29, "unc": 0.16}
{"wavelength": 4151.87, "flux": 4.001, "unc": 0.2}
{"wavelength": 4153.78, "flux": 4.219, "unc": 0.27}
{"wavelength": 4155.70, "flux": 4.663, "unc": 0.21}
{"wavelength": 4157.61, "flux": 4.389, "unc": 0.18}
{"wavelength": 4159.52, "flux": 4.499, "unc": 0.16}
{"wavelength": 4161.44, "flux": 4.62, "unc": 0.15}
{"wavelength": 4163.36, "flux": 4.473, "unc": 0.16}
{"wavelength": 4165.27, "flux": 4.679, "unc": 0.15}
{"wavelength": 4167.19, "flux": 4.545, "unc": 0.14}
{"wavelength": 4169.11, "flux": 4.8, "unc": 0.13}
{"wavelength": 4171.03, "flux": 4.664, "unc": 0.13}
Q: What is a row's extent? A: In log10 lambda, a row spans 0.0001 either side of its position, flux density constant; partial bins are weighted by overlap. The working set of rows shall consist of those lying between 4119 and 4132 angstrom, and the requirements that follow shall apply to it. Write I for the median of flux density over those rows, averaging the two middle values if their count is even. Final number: 4.8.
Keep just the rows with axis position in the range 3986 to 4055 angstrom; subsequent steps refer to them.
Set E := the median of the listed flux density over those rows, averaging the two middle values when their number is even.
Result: 4.62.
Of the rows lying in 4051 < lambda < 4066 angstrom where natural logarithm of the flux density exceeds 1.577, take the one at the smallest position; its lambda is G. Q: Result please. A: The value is 4062.97 angstrom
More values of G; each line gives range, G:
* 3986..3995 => 3986.98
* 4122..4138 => 4123.29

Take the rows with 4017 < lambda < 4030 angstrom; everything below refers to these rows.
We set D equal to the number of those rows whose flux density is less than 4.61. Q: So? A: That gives 2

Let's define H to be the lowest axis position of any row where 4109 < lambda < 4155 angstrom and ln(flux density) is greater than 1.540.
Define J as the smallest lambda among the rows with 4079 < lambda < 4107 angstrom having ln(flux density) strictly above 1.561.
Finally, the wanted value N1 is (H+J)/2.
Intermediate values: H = 4110.02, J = 4079.85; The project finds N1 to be 4094.9 angstrom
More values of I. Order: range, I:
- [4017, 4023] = 4.6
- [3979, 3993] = 4.7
